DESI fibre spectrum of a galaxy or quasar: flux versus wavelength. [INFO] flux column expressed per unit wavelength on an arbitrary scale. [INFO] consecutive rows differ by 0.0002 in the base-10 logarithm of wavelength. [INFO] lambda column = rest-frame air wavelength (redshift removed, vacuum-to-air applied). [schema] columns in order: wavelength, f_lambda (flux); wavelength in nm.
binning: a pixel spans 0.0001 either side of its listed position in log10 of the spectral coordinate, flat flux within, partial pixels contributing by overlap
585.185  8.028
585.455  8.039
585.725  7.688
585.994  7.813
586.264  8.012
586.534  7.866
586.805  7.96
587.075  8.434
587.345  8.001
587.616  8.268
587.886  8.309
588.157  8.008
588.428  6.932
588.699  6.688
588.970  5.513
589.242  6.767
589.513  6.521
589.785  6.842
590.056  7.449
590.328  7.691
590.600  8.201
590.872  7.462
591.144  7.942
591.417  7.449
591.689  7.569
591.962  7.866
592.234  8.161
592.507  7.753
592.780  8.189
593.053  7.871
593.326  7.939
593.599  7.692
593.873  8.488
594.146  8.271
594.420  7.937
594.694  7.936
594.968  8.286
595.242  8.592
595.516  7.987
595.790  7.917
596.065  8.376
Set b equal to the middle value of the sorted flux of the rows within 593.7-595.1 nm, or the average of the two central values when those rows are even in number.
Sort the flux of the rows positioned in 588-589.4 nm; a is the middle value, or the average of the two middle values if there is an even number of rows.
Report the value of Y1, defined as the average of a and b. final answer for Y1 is 7.5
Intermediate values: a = 6.77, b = 8.3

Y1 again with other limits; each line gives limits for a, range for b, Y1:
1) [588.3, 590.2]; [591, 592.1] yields 7.2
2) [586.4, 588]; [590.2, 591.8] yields 7.9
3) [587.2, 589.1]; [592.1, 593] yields 8.1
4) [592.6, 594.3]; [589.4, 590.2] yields 7.5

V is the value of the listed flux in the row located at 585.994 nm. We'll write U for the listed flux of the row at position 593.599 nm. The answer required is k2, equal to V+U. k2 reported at 15.5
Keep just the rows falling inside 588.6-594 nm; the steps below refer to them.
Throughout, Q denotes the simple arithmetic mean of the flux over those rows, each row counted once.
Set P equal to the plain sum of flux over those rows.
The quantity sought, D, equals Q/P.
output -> 0.050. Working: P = 150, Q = 7.5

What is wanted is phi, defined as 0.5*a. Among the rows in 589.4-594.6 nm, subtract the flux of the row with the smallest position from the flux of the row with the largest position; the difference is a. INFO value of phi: 0.7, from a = 1.42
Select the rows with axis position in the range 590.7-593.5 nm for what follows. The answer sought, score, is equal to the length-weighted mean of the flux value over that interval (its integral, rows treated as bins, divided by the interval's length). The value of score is 7.8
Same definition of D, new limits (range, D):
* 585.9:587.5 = 0.167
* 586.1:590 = 0.071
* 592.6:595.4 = 0.100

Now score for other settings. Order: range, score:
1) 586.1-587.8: 8.1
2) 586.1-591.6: 7.5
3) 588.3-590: 6.6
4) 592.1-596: 8.1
